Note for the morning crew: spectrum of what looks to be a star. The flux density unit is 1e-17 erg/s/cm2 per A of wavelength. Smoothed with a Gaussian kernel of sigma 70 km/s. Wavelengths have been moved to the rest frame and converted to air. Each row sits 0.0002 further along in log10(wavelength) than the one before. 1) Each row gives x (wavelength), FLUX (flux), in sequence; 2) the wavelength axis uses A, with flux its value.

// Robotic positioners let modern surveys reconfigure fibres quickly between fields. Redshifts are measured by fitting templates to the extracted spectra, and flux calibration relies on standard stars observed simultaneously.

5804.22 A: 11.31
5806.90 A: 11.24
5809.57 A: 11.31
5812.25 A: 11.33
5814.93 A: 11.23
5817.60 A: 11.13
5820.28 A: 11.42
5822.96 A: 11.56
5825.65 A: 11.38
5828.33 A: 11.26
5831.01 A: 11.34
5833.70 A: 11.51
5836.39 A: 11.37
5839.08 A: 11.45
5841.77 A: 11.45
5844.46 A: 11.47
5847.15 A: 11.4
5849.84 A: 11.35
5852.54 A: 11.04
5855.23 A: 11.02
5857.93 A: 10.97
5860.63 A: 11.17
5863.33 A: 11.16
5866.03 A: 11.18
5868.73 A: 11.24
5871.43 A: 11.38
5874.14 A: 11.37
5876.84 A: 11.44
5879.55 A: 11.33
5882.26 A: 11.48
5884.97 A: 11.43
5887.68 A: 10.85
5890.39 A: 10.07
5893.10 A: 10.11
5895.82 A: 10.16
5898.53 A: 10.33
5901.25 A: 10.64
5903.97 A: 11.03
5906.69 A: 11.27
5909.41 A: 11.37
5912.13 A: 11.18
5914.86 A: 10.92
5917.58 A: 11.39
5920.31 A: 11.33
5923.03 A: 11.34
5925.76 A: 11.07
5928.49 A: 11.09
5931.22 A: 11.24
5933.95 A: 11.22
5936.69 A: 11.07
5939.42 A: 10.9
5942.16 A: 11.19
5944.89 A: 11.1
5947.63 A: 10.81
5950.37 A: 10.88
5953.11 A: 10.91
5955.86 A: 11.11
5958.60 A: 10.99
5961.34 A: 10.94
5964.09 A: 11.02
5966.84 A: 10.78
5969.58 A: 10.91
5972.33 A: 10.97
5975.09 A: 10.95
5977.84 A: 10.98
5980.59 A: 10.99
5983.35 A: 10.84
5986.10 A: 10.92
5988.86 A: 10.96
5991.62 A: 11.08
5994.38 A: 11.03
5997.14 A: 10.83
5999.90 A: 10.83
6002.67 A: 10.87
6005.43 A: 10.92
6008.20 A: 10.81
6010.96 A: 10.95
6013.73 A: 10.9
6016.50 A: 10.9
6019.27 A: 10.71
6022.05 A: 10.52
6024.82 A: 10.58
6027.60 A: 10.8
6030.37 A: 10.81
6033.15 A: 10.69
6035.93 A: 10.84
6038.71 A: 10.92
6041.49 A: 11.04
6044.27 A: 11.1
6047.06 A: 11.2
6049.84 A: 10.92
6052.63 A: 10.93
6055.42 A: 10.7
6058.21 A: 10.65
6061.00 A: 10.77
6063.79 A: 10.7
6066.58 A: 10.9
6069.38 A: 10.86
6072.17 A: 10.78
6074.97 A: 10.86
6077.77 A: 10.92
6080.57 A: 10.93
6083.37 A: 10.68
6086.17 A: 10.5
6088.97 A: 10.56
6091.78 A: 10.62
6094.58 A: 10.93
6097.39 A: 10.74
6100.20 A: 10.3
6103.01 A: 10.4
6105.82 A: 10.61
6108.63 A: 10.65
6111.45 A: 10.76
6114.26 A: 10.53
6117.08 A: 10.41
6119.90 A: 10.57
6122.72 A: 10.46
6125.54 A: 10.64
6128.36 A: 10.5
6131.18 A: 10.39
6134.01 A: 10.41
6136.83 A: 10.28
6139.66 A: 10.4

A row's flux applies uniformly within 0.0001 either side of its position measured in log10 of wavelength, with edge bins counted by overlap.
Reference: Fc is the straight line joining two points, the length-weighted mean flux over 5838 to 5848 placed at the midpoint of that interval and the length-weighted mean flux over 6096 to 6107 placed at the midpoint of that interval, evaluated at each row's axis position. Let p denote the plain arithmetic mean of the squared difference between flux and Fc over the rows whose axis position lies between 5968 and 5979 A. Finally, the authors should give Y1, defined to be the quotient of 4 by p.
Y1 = 2285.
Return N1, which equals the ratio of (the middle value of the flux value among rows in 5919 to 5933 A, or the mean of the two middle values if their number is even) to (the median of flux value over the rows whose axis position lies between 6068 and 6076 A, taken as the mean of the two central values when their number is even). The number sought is 1.03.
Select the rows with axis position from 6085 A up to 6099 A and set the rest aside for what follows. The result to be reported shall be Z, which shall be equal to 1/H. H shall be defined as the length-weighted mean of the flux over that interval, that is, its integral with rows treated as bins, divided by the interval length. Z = 0.094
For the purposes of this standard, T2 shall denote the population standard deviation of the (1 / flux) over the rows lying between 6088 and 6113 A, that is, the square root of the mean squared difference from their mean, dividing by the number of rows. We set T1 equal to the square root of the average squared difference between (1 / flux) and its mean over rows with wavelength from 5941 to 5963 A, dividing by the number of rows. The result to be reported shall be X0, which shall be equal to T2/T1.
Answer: 1.6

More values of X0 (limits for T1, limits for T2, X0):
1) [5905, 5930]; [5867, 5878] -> 0.5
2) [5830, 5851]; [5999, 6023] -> 2.5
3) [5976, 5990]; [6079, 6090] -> 3.1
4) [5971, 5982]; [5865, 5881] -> 5.6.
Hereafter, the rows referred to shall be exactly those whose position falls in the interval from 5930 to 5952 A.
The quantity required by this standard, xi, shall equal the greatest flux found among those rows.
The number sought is 11.24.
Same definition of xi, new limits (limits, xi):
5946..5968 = 11.11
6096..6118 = 10.76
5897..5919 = 11.39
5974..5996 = 11.08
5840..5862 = 11.47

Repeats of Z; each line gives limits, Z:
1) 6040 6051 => 0.090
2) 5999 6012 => 0.092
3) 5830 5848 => 0.088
